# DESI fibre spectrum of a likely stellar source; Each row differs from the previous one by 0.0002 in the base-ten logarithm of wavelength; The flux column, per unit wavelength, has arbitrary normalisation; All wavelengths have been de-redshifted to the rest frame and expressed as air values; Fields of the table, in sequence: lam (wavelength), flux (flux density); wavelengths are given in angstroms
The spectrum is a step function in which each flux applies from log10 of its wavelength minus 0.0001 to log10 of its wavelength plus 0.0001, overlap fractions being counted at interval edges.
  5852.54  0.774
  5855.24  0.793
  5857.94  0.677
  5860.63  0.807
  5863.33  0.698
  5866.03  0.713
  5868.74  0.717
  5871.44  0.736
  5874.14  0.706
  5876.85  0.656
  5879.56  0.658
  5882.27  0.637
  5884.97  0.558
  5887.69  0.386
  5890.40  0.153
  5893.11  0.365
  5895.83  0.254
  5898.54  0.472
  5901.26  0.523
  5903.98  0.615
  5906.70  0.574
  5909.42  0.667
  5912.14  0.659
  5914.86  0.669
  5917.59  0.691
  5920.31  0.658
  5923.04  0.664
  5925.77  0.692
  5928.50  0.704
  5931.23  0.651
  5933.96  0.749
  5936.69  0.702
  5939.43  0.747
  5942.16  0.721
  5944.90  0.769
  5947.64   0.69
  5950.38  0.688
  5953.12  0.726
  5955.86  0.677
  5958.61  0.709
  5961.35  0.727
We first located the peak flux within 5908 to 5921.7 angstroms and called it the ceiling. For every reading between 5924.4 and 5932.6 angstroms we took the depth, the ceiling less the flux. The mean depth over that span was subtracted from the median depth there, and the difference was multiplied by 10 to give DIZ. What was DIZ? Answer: -0.10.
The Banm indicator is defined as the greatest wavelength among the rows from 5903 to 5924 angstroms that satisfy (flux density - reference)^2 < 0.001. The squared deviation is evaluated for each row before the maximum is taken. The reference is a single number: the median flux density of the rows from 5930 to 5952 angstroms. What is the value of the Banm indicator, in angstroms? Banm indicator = 5917.59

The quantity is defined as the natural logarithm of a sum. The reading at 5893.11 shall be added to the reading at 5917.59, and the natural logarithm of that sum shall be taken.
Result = 0.05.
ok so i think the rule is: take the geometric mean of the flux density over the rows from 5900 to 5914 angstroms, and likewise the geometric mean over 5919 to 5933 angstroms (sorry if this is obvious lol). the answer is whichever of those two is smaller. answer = 0.61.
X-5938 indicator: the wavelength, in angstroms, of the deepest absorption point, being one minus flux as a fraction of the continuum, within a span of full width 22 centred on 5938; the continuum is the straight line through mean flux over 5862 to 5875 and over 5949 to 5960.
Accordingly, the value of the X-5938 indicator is 5931.23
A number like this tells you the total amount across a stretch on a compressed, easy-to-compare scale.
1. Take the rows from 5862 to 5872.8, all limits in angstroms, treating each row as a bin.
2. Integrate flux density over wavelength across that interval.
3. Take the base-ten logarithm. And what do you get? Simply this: 0.89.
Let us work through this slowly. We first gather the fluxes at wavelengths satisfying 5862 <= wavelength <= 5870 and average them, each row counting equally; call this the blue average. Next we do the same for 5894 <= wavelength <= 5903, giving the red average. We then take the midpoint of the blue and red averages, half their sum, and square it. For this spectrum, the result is 0.32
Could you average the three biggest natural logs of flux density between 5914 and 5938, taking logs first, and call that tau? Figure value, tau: -0.33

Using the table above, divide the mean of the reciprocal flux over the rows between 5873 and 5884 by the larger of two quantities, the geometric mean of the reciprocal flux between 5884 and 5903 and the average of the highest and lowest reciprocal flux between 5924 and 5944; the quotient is 0.54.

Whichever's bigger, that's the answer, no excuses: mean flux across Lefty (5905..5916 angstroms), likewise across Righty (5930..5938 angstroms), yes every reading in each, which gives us 0.70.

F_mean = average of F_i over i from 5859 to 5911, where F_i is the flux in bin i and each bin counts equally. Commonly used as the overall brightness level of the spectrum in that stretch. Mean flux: 0.57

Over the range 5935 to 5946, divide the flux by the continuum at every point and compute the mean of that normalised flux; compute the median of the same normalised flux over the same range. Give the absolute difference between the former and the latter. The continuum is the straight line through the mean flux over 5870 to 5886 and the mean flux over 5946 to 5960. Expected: 0.001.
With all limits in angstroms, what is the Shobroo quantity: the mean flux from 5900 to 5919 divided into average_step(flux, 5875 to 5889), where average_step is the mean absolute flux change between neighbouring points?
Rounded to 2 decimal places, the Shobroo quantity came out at 0.11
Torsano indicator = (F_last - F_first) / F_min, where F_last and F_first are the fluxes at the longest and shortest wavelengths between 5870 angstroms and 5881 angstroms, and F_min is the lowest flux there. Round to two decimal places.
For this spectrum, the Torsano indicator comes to -0.12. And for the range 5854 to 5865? -0.14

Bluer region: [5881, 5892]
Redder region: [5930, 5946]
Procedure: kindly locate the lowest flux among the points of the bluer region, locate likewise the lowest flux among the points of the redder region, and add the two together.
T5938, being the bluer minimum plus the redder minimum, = 0.80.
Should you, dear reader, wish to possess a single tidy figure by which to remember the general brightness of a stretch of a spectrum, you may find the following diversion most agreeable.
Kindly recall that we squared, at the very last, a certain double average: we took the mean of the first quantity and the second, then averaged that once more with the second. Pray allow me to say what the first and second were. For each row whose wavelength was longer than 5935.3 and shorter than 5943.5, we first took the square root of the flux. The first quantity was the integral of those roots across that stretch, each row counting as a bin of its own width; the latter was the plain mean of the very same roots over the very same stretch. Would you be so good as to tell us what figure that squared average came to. 5.7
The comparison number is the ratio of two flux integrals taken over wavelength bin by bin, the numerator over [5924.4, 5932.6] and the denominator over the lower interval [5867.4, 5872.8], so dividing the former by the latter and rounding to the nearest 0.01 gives 1.42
